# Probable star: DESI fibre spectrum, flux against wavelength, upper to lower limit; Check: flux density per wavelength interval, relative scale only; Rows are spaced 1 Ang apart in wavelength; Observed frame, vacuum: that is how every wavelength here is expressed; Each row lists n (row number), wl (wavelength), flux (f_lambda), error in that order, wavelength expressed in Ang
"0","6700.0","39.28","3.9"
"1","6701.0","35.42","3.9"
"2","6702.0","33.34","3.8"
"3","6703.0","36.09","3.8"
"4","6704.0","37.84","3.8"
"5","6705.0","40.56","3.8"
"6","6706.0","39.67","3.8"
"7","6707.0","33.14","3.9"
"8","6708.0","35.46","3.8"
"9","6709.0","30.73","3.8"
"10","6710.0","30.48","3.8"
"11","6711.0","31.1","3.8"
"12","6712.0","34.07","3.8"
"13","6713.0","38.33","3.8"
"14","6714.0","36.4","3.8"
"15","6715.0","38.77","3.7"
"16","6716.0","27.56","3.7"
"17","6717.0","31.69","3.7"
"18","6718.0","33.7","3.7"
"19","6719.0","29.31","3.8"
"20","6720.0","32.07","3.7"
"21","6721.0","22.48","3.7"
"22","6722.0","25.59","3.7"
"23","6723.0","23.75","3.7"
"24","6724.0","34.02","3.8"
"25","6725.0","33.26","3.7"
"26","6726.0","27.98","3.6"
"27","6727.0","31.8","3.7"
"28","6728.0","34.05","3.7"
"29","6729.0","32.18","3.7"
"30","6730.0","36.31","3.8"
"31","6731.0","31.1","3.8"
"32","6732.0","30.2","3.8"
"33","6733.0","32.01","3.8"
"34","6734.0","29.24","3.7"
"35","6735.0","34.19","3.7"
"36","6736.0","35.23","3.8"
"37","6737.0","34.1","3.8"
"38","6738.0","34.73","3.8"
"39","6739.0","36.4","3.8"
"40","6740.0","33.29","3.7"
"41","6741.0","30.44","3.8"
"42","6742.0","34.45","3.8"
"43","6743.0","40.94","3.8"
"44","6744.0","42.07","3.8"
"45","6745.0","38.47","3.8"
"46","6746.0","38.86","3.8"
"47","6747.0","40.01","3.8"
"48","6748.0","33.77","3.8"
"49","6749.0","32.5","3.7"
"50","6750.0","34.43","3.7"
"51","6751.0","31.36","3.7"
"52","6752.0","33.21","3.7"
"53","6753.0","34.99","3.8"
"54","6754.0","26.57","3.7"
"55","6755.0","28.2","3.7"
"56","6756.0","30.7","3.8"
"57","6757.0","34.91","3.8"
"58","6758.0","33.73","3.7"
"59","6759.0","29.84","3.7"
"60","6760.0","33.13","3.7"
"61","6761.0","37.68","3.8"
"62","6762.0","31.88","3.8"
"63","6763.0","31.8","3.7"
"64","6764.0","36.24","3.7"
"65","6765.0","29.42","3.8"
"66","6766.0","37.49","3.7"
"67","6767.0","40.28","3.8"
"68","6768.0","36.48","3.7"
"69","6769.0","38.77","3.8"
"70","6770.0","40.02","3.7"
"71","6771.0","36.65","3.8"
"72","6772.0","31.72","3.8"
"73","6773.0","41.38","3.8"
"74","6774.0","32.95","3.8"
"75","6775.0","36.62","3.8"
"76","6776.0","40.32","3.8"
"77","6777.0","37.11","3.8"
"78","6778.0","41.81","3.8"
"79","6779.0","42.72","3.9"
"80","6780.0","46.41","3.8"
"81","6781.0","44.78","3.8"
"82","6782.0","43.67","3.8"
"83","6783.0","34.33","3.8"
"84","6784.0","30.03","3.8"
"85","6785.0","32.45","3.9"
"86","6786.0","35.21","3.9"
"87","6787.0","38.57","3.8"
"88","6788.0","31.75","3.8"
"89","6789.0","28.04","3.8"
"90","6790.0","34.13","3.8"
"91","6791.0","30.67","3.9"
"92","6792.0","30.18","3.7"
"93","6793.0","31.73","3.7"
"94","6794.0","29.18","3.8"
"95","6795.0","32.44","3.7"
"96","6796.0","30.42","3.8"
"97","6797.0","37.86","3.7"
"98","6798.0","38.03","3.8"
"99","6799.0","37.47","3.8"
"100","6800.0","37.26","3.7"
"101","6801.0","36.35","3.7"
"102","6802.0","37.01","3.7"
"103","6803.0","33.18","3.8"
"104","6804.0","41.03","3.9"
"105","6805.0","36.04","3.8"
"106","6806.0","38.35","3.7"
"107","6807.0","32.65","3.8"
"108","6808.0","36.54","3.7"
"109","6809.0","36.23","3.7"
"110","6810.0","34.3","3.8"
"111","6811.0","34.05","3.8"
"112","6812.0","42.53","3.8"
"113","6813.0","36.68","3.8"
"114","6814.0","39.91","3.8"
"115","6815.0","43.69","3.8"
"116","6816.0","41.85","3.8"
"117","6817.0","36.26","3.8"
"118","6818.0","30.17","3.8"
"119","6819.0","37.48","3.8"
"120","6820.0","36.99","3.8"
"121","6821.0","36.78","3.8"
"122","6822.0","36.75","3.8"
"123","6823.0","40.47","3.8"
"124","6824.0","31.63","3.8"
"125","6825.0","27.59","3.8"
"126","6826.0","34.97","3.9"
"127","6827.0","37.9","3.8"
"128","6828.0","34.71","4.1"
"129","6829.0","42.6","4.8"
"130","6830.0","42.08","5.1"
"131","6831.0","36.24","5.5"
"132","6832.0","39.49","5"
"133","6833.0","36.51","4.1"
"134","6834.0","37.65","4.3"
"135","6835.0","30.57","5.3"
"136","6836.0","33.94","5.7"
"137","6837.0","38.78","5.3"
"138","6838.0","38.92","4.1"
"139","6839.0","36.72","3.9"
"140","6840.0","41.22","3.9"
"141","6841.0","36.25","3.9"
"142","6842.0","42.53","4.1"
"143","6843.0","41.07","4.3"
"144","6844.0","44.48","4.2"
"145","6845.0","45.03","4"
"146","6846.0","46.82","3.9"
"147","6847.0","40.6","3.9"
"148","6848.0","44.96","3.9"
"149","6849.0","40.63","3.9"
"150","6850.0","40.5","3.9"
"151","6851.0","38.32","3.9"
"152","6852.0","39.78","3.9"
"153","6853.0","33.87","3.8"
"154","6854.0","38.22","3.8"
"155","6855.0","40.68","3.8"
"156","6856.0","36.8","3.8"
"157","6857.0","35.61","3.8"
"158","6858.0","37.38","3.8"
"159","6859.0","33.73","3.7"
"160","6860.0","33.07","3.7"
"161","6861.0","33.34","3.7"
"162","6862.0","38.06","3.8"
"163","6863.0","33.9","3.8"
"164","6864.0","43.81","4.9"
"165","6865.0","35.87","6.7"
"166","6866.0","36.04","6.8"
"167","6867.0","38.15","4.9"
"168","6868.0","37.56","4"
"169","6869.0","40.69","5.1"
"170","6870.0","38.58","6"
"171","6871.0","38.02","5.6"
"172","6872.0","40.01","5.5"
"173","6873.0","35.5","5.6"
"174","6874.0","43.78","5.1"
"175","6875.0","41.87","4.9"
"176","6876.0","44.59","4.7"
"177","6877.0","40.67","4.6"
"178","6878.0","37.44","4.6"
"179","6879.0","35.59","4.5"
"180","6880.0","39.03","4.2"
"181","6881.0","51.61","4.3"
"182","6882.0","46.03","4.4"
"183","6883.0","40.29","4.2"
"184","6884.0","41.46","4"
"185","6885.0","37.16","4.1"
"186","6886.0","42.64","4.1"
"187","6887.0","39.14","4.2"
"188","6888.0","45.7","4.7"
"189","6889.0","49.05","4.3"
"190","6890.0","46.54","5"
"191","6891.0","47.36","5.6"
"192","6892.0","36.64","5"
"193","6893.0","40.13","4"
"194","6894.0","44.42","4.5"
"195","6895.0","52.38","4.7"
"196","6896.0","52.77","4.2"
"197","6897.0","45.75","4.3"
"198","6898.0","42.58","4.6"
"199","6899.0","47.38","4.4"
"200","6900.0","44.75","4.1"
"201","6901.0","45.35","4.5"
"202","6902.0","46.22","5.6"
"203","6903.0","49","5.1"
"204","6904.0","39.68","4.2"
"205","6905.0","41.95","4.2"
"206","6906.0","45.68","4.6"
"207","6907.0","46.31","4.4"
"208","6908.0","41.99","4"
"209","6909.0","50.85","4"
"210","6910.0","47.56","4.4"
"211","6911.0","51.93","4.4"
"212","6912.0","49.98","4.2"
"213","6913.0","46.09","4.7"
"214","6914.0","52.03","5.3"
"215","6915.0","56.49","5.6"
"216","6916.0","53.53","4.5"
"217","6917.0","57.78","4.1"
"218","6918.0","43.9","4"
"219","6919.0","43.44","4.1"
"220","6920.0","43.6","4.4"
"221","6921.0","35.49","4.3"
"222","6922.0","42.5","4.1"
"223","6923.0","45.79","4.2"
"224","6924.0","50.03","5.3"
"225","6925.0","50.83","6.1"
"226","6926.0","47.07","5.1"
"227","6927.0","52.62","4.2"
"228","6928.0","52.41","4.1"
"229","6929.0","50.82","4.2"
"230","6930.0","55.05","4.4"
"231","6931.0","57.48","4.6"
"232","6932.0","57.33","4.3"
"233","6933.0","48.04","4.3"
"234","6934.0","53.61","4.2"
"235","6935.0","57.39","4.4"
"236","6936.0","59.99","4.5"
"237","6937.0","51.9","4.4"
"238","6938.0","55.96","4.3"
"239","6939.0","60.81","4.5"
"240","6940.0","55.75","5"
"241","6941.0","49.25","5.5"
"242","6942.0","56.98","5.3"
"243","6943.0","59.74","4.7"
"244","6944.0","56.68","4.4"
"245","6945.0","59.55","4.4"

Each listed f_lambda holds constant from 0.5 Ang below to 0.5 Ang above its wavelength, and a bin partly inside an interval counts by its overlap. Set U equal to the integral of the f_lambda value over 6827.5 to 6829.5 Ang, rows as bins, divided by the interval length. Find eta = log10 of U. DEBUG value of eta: 1.59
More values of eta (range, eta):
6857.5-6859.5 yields 1.55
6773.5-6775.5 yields 1.54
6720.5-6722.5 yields 1.38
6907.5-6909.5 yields 1.67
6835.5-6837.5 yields 1.56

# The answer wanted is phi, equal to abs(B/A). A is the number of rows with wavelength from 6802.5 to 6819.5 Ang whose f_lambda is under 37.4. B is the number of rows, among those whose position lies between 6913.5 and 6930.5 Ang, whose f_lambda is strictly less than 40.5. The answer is 0.1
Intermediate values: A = 10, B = 1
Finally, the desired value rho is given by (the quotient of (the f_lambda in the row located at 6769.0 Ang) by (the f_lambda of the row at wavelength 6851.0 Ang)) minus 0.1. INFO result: 0.91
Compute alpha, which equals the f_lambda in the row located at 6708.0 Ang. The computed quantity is 35.46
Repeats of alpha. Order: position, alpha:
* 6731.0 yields 31.1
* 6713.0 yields 38.33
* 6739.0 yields 36.4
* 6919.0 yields 43.44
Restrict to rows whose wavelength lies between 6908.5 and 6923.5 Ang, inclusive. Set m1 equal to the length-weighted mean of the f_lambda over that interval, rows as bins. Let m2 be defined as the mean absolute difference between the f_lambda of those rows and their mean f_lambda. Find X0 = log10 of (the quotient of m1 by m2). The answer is 1.00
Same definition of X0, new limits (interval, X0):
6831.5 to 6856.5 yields 1.14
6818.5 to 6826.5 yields 1.08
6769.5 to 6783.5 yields 1.02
